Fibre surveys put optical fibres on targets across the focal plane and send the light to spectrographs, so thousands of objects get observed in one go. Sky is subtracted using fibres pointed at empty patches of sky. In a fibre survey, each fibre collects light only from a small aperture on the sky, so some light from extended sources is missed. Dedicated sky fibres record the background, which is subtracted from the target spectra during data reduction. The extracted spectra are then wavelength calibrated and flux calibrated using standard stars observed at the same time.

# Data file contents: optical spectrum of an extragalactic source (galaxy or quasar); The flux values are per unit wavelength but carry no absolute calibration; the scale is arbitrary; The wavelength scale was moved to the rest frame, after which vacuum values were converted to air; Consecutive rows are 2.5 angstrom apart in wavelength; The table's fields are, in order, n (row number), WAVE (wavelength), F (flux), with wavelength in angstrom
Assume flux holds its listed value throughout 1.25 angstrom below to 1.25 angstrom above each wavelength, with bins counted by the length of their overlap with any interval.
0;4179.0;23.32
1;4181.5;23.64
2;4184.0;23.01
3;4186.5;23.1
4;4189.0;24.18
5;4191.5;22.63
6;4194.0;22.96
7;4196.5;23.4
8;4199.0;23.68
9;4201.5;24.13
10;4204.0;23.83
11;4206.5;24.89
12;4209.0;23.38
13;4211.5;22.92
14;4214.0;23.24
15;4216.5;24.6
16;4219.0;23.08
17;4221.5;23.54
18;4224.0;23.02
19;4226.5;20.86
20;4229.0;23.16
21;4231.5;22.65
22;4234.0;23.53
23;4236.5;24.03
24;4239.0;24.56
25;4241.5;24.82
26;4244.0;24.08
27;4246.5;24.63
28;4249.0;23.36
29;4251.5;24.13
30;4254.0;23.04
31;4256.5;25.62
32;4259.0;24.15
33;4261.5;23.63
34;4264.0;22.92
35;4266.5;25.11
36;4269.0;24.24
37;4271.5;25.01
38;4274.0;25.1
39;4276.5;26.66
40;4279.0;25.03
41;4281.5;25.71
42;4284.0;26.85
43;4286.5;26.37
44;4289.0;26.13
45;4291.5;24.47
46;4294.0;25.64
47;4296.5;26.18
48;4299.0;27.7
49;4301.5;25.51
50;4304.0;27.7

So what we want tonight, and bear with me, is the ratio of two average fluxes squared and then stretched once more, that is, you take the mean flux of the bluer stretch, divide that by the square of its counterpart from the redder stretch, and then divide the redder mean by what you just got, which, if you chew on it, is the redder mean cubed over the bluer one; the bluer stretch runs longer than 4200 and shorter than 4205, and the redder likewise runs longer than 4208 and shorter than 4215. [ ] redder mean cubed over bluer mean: 519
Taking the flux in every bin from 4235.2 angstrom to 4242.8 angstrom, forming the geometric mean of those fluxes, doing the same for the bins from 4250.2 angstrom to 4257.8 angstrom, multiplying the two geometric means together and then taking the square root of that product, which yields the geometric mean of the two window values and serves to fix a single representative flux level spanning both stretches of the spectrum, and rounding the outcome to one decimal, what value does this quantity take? 24.4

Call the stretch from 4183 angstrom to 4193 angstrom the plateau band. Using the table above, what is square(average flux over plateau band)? 540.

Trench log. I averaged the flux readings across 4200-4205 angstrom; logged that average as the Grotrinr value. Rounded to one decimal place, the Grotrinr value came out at 24.0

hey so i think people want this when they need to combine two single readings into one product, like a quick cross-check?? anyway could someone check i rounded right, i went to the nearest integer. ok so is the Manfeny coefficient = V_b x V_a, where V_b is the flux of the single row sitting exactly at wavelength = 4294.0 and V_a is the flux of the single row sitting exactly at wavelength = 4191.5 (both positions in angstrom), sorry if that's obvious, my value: 580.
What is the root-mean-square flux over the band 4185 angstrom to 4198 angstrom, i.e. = 23.3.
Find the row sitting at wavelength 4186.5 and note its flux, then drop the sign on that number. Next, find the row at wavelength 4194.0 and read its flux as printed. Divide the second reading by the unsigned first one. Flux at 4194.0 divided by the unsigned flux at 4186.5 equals 0.99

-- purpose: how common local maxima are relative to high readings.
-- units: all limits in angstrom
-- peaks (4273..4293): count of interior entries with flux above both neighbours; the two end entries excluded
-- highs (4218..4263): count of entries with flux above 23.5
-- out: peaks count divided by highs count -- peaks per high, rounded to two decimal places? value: 0.18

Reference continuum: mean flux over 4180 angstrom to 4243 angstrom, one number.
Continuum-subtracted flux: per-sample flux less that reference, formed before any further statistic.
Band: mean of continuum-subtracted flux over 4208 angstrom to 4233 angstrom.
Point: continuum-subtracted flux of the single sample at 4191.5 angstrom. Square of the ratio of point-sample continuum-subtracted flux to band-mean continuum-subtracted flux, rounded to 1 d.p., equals 3.9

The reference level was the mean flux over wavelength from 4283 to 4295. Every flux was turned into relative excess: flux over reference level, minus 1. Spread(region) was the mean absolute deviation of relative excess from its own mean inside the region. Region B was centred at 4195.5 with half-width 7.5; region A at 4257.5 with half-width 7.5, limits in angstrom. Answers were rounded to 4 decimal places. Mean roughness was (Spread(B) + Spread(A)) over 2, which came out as 0.0235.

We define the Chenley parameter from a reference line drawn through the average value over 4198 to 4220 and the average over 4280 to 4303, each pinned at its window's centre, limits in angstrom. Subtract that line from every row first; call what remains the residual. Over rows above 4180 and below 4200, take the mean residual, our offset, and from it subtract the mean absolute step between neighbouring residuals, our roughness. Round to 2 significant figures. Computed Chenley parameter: -0.50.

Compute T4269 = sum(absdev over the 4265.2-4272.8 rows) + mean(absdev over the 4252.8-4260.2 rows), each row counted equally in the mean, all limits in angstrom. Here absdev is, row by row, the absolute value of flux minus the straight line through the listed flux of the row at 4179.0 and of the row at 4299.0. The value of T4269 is 7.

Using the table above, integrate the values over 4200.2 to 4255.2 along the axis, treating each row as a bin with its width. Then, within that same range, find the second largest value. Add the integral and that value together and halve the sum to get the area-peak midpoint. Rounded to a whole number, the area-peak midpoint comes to 662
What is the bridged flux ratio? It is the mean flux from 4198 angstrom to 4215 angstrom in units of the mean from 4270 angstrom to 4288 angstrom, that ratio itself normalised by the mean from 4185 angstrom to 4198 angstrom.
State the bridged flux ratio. 0.040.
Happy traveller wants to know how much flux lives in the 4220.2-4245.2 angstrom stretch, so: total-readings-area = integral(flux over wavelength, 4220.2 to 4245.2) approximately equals 586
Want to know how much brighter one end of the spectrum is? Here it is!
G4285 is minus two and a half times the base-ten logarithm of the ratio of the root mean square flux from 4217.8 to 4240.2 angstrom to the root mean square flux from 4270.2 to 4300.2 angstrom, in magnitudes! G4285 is 0.12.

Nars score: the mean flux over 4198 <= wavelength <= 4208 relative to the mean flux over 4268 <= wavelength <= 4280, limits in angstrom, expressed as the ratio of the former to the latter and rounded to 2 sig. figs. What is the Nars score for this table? 0.96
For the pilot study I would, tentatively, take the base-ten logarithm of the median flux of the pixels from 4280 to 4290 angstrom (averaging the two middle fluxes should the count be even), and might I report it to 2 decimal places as 1.42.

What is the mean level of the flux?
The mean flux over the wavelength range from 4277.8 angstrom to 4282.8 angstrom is 25.4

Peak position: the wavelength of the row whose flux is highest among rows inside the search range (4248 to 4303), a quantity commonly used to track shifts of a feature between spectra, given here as 4299.0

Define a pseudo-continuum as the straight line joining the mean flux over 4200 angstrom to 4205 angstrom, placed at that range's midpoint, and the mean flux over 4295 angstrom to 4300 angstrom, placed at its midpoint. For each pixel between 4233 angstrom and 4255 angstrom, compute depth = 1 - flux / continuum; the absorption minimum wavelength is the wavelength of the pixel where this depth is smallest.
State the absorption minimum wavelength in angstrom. 4241.5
